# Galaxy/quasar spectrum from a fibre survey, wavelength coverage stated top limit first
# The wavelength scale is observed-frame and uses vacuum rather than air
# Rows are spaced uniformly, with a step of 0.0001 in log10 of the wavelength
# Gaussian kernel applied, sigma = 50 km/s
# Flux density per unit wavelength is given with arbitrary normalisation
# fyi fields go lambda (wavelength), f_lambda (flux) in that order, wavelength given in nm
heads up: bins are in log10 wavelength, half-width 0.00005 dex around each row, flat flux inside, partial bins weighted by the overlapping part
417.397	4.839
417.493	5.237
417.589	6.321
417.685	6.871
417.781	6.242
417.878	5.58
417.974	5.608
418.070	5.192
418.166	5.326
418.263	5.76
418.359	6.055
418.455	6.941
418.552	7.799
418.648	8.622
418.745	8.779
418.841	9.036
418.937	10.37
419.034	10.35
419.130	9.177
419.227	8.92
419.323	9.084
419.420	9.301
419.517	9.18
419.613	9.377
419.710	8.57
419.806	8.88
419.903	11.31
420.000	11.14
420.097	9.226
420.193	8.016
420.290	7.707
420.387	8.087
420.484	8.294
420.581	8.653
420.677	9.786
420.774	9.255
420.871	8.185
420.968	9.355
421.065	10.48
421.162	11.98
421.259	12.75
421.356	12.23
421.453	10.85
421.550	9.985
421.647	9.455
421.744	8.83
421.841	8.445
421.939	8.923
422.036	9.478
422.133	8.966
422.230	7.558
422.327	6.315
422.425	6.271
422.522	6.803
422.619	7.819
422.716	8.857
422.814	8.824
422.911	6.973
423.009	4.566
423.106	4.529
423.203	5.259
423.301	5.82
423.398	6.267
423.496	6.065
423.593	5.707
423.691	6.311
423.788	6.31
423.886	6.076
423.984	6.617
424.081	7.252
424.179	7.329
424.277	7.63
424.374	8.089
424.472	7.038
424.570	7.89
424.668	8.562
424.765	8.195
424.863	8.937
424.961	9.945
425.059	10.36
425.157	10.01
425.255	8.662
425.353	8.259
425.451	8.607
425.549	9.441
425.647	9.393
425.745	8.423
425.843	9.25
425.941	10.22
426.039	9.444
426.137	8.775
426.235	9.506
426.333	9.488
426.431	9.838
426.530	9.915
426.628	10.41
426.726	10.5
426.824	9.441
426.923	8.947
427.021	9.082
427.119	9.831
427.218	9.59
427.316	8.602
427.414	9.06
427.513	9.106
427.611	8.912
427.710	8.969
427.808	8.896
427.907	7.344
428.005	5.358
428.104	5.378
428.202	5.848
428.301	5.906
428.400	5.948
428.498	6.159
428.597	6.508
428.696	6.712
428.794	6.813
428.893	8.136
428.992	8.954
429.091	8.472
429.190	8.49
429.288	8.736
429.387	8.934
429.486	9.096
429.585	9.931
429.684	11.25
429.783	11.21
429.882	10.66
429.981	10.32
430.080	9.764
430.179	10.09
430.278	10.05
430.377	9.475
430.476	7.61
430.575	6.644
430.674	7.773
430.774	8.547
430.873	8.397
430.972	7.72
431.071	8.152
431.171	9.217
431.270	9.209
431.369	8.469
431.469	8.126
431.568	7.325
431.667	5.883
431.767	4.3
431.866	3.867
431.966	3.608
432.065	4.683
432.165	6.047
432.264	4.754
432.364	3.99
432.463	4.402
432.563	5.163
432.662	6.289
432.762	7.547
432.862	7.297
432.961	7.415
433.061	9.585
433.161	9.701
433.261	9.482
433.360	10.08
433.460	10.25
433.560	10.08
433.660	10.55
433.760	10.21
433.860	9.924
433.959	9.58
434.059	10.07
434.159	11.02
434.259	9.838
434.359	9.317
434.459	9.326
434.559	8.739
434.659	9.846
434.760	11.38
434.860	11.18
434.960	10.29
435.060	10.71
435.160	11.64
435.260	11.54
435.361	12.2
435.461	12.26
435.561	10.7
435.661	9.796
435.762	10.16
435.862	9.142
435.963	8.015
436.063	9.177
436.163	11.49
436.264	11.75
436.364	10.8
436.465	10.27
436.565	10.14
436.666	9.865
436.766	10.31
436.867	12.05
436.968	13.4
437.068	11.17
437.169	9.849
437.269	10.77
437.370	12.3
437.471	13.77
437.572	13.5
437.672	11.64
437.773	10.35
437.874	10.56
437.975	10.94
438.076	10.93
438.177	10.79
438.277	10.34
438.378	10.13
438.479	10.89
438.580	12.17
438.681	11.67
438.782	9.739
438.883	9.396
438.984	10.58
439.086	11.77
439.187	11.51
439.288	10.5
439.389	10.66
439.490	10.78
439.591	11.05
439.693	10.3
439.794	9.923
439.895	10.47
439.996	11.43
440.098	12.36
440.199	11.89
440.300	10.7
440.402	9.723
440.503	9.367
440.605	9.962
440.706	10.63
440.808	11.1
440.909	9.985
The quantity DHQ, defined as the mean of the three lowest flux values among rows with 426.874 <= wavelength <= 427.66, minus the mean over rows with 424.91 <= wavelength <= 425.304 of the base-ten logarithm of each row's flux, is 7.8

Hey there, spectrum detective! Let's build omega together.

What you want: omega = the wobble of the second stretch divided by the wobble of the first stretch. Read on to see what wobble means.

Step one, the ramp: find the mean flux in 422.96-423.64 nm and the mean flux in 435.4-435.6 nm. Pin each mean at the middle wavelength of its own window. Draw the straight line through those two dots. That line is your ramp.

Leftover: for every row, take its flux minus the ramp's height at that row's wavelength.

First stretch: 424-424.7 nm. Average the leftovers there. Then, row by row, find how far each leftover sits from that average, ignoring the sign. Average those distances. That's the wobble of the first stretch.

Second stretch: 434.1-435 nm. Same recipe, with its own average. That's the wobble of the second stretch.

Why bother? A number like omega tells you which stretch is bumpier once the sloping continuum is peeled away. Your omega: 2.01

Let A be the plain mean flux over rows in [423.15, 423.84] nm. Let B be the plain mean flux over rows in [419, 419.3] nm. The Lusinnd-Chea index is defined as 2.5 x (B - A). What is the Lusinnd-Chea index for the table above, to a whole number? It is 9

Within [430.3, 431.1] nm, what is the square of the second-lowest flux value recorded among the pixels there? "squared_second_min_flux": 58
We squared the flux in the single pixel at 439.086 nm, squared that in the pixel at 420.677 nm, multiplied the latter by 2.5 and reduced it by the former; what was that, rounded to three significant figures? 101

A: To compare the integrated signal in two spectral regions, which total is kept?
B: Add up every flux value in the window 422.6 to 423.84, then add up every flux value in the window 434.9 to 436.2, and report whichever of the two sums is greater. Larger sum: 137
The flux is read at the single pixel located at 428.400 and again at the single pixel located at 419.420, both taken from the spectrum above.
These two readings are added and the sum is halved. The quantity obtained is 7.6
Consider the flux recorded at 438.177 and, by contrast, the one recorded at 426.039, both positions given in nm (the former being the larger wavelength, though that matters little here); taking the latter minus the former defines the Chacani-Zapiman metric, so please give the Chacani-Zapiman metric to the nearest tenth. -1.3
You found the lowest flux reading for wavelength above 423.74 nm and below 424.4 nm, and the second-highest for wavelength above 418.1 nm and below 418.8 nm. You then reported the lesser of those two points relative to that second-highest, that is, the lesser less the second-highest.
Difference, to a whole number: -3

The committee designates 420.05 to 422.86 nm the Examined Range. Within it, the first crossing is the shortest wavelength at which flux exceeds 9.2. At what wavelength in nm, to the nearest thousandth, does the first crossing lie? 420.097 nm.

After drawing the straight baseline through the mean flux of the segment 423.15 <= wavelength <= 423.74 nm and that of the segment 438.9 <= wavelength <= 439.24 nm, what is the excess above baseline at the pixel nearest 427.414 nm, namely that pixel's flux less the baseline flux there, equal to 1.8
